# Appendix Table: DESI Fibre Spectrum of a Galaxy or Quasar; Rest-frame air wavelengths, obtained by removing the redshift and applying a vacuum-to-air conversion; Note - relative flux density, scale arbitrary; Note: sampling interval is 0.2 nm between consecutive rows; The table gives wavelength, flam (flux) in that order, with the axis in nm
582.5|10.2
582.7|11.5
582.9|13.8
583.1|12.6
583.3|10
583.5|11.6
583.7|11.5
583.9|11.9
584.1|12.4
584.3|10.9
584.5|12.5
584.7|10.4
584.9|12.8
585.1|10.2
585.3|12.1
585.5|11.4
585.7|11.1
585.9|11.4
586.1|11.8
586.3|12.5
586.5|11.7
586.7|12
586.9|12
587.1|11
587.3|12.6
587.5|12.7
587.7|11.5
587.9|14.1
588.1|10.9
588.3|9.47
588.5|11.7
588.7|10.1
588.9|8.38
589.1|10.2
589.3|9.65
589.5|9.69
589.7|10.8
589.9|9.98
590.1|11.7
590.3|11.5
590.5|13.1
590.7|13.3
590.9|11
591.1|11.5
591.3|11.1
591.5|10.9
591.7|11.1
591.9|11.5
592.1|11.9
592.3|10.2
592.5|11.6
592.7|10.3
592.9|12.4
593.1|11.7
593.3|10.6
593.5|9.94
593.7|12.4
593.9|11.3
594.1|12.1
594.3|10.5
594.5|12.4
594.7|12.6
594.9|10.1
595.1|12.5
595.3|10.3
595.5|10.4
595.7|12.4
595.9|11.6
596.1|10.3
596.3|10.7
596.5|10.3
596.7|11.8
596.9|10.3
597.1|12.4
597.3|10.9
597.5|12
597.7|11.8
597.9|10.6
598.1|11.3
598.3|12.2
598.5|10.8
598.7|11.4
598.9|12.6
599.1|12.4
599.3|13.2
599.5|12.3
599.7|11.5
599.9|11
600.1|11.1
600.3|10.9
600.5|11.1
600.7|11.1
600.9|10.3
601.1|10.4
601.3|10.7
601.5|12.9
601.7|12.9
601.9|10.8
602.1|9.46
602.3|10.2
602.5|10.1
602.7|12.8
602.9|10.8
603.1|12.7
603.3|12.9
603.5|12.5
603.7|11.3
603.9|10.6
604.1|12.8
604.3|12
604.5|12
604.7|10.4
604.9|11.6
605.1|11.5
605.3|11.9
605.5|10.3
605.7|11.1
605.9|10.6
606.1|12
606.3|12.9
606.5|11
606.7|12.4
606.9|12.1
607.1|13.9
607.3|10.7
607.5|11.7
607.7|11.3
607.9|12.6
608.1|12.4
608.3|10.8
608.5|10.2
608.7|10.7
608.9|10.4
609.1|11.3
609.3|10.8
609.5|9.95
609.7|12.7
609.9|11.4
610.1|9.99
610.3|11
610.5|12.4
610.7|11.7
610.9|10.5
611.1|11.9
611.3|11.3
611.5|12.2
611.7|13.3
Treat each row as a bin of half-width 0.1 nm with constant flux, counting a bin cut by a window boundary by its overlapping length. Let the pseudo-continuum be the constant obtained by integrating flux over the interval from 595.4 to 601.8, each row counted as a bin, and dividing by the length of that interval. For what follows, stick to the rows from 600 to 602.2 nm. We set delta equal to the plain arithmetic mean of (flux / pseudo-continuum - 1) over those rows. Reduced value -0.03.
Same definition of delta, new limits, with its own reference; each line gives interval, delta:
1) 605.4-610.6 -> 0.00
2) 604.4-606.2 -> -0.01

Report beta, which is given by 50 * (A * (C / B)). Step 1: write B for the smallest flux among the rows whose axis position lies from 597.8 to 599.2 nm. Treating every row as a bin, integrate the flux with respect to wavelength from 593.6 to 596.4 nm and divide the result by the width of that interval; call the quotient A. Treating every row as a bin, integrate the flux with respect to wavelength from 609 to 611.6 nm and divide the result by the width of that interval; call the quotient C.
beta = 609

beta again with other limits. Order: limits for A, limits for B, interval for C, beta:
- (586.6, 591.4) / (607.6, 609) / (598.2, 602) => 637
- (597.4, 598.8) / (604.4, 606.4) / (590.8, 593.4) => 623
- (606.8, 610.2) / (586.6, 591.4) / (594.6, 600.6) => 774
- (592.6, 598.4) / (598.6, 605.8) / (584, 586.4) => 695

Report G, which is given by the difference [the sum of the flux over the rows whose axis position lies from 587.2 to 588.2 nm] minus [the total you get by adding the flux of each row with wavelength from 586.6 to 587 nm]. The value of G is 38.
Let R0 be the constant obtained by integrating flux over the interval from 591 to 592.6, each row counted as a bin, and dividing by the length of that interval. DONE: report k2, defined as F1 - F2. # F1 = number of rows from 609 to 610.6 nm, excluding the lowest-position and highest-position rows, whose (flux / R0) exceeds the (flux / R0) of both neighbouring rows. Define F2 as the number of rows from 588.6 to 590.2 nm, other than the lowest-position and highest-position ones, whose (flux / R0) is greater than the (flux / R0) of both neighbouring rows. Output -1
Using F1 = 1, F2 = 2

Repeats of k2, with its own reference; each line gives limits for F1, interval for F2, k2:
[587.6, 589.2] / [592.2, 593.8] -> 0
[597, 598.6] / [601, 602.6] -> 1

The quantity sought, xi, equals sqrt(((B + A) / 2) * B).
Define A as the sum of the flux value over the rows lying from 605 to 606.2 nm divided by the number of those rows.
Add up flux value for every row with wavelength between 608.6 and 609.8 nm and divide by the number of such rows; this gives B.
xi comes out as 11.04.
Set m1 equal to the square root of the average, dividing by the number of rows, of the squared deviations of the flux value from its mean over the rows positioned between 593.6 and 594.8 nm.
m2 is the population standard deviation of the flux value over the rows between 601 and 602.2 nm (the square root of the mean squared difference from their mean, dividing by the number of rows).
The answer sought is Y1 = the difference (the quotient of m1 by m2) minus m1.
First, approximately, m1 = 0.75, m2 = 1.3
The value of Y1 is -0.16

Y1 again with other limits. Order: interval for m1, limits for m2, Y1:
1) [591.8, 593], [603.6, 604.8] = 0.15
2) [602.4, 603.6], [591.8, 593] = 0.26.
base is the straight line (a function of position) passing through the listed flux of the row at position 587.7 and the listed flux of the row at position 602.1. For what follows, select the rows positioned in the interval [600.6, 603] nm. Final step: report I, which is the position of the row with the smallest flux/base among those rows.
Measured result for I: 602.1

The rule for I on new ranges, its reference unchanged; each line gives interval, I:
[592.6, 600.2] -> 593.5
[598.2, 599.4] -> 598.5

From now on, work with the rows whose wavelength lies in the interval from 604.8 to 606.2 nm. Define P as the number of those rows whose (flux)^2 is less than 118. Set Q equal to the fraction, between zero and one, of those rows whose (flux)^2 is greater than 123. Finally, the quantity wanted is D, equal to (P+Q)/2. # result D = 1.4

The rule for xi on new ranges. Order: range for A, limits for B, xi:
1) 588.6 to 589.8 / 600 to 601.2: 10.56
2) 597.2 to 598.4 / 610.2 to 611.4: 11.47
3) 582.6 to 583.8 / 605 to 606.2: 11.38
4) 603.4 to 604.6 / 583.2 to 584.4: 11.50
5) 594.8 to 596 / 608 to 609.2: 11.03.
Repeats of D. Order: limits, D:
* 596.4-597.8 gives 1.3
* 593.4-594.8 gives 1.4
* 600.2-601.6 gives 1.7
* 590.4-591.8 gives 0.4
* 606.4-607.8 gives 0.9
